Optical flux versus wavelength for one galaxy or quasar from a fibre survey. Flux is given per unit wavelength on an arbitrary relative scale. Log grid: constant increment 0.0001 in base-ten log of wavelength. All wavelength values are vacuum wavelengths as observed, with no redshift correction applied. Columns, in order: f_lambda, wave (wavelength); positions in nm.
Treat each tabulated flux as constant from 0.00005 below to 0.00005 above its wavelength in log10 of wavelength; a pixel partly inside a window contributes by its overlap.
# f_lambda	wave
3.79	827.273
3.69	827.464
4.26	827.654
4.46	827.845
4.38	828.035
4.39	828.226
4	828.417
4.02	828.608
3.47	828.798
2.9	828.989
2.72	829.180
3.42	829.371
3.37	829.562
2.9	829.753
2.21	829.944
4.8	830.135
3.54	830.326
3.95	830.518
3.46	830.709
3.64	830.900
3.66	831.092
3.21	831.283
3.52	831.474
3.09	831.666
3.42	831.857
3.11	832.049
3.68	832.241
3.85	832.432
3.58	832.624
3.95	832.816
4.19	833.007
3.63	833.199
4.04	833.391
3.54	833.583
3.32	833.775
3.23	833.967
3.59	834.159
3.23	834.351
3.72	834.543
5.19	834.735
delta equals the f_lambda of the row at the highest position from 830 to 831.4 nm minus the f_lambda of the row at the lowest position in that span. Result -1.6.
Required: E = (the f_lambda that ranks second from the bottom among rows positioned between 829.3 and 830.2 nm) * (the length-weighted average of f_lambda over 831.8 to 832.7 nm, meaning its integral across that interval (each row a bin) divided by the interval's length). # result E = 10.2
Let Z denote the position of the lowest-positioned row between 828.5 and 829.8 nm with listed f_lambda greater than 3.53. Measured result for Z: 828.608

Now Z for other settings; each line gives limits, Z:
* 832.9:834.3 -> 833.007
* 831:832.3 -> 831.092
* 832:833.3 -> 832.241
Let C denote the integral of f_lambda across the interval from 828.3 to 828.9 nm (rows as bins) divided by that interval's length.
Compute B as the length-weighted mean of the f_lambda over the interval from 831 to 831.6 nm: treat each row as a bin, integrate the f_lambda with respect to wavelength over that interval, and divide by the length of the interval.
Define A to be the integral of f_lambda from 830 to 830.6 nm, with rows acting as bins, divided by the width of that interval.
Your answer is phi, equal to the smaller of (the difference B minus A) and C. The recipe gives -0.53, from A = 3.97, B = 3.45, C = 3.84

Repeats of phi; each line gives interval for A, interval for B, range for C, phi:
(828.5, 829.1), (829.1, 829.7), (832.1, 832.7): -0.29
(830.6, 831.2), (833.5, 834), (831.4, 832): -0.21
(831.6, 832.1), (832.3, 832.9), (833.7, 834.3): 0.56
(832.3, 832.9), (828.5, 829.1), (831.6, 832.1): -0.33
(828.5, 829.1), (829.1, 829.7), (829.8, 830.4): -0.29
